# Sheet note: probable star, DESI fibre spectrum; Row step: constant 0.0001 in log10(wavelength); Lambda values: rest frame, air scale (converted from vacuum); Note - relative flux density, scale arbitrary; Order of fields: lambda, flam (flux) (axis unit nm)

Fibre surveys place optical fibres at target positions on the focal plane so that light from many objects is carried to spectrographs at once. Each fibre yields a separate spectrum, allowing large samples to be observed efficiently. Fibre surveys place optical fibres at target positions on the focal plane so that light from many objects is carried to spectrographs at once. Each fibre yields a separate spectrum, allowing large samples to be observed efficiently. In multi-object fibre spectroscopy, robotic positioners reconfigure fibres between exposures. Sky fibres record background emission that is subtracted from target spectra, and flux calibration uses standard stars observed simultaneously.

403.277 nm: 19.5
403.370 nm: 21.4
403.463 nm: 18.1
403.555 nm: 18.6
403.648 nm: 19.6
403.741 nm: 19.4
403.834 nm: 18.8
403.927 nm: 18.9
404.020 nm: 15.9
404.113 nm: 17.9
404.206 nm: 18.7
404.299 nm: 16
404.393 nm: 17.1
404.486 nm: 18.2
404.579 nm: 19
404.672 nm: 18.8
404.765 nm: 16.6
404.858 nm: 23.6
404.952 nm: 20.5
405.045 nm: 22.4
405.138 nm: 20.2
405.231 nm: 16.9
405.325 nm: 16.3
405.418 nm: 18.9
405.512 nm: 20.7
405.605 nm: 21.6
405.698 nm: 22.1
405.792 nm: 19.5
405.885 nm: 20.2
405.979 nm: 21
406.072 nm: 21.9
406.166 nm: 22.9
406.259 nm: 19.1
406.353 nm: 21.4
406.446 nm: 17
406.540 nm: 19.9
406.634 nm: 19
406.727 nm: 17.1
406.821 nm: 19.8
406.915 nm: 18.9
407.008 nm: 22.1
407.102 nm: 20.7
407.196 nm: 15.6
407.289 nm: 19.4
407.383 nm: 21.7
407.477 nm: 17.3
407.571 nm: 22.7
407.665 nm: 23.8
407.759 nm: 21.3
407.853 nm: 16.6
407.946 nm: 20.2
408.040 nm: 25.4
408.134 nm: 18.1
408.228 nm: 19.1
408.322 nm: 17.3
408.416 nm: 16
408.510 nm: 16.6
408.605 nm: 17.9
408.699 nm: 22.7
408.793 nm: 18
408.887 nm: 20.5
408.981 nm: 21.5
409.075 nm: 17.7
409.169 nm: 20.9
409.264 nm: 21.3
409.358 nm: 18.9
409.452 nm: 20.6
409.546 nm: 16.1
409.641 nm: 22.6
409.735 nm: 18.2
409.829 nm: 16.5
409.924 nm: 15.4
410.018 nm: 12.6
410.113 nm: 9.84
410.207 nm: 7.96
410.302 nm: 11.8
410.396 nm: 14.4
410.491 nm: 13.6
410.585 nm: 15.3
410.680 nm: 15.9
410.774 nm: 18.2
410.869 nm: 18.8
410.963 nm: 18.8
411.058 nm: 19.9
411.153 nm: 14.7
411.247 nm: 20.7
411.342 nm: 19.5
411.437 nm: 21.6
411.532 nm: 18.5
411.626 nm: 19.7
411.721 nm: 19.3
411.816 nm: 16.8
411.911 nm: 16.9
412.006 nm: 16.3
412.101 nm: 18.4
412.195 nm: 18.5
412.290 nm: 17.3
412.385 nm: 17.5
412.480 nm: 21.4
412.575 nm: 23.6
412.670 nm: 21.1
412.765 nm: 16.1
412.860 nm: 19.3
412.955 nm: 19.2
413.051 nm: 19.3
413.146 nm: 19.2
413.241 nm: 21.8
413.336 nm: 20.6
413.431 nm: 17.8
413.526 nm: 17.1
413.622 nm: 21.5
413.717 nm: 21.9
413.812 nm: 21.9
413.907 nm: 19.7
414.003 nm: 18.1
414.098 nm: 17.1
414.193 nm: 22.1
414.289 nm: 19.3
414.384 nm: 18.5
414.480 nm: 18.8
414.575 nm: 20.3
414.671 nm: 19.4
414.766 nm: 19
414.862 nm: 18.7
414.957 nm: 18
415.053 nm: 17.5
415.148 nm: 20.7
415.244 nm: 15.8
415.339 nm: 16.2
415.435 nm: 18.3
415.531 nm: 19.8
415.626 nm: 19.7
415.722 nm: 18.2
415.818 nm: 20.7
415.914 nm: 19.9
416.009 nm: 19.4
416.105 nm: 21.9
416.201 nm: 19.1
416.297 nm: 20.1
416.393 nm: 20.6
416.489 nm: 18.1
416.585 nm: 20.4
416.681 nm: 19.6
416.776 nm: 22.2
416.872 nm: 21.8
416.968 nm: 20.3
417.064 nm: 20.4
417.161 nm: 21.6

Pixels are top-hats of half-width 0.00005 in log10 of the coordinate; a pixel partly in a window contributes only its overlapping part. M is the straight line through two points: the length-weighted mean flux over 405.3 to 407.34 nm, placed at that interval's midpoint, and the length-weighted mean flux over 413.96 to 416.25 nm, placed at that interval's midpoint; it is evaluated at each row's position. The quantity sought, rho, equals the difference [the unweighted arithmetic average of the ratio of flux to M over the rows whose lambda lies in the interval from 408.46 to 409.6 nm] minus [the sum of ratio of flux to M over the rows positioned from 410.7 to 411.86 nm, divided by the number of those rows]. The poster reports 0.02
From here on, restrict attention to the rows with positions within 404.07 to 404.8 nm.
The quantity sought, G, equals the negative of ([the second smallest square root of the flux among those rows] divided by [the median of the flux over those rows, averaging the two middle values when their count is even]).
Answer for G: -0.226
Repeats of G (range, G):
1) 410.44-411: -0.229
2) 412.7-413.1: -0.228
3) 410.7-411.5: -0.223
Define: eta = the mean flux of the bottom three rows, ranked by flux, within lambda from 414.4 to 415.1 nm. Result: 18.1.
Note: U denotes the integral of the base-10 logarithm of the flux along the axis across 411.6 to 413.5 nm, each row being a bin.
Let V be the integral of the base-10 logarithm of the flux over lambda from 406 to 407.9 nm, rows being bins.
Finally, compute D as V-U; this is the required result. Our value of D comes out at 0.040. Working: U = 2.42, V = 2.464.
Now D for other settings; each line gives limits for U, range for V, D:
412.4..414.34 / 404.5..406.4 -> -0.039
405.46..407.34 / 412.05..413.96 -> 0.024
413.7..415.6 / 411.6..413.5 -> -0.004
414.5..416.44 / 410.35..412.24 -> -0.128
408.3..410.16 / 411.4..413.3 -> 0.107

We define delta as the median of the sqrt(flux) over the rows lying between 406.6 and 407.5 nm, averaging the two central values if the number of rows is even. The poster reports 4.38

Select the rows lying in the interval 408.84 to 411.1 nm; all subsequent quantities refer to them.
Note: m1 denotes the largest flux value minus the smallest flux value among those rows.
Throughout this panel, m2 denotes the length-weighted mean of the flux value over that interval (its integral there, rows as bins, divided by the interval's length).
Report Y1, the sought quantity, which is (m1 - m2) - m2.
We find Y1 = -19.3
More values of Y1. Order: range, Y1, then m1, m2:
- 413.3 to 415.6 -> -31.9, 6.3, 19.1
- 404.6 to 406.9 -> -32.4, 7.3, 19.9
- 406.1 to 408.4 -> -29.8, 9.8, 19.8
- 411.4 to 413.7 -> -30.8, 7.5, 19.1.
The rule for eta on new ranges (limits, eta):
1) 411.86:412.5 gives 16.8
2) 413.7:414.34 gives 18.2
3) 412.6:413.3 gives 18.2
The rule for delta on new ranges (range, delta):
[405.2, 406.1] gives 4.52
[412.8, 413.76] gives 4.39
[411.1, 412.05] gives 4.35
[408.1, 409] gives 4.25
